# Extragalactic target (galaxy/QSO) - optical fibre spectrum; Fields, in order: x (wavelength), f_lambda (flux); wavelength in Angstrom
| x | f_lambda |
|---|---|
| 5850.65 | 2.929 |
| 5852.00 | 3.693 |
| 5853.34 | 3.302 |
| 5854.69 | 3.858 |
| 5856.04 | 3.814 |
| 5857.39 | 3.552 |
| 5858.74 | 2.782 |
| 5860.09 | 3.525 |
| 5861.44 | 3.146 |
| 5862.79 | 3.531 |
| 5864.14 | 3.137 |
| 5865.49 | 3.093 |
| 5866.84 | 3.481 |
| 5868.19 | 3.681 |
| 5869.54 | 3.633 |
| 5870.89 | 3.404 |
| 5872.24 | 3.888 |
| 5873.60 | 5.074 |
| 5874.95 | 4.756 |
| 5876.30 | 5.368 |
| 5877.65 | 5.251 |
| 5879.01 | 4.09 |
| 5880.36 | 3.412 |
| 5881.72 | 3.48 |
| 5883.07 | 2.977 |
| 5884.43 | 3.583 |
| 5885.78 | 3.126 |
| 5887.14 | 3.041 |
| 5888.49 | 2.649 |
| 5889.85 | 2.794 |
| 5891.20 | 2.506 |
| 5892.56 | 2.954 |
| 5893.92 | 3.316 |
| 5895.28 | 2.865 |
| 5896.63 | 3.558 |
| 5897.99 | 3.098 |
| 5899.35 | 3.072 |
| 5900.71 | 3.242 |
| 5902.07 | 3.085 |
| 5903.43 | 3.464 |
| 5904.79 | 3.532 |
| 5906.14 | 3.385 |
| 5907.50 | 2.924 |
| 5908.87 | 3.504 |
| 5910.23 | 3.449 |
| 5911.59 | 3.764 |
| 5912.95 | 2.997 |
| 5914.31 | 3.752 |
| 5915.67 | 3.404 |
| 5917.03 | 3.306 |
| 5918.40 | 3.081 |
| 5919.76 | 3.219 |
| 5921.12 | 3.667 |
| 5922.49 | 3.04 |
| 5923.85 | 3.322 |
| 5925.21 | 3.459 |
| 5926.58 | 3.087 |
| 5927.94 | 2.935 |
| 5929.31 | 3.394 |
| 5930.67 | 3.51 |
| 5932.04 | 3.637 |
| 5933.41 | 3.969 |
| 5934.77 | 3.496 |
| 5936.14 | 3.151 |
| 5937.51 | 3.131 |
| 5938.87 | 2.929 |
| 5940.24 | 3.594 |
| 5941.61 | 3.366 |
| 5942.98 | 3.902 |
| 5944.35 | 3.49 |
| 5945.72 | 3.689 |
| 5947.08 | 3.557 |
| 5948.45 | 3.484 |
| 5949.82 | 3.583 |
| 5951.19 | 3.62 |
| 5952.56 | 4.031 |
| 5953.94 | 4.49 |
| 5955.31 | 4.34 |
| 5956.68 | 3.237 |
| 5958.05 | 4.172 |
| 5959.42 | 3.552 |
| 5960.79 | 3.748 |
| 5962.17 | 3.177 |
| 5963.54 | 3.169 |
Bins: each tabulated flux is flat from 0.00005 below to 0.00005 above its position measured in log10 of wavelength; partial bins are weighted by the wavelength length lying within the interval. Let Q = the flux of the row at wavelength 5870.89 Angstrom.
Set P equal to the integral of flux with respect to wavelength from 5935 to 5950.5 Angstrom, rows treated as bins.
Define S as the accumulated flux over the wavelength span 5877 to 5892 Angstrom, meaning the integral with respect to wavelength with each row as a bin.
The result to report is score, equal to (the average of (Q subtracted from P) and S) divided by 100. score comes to 0.501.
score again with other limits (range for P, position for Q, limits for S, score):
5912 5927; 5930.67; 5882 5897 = 0.459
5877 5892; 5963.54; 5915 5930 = 0.480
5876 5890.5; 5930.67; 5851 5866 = 0.496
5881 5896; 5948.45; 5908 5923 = 0.463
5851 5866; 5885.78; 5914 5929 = 0.486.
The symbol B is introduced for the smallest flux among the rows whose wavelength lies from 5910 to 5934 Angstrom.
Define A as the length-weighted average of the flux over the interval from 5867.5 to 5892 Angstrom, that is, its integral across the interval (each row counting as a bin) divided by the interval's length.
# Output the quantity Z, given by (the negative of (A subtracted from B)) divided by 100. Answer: 0.0077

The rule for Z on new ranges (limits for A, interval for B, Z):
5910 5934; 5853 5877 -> 0.0060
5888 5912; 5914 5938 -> 0.0024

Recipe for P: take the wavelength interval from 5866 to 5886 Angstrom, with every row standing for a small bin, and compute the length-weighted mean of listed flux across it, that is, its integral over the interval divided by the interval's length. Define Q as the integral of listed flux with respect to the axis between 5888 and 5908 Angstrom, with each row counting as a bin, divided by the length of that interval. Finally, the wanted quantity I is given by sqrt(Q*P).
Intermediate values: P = 3.96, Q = 3.10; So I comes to 3.50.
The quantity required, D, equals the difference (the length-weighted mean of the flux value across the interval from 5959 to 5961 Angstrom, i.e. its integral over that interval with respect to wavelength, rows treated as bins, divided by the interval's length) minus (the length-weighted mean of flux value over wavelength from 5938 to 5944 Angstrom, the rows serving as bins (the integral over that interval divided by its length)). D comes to 0.20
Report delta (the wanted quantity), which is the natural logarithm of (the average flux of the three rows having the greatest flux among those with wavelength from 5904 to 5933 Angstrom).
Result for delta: 1.32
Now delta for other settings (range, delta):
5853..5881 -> 1.65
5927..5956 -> 1.46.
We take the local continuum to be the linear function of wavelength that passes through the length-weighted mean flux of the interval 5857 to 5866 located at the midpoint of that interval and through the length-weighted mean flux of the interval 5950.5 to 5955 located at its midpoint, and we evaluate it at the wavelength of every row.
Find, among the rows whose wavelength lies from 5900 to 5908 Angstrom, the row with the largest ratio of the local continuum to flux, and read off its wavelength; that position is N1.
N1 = 5907.50 Angstrom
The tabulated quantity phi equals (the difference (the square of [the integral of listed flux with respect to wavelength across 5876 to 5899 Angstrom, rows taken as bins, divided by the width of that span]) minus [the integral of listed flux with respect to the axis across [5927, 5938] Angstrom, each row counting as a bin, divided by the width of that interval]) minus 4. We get 4.0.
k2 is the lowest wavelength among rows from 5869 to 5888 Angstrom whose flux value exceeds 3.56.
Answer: 5869.54 Angstrom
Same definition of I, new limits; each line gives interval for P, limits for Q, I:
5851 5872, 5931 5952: 3.48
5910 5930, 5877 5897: 3.31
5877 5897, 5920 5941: 3.33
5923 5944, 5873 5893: 3.53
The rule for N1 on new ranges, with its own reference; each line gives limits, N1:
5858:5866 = 5858.74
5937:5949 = 5938.87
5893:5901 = 5895.28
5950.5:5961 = 5956.68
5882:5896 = 5891.20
